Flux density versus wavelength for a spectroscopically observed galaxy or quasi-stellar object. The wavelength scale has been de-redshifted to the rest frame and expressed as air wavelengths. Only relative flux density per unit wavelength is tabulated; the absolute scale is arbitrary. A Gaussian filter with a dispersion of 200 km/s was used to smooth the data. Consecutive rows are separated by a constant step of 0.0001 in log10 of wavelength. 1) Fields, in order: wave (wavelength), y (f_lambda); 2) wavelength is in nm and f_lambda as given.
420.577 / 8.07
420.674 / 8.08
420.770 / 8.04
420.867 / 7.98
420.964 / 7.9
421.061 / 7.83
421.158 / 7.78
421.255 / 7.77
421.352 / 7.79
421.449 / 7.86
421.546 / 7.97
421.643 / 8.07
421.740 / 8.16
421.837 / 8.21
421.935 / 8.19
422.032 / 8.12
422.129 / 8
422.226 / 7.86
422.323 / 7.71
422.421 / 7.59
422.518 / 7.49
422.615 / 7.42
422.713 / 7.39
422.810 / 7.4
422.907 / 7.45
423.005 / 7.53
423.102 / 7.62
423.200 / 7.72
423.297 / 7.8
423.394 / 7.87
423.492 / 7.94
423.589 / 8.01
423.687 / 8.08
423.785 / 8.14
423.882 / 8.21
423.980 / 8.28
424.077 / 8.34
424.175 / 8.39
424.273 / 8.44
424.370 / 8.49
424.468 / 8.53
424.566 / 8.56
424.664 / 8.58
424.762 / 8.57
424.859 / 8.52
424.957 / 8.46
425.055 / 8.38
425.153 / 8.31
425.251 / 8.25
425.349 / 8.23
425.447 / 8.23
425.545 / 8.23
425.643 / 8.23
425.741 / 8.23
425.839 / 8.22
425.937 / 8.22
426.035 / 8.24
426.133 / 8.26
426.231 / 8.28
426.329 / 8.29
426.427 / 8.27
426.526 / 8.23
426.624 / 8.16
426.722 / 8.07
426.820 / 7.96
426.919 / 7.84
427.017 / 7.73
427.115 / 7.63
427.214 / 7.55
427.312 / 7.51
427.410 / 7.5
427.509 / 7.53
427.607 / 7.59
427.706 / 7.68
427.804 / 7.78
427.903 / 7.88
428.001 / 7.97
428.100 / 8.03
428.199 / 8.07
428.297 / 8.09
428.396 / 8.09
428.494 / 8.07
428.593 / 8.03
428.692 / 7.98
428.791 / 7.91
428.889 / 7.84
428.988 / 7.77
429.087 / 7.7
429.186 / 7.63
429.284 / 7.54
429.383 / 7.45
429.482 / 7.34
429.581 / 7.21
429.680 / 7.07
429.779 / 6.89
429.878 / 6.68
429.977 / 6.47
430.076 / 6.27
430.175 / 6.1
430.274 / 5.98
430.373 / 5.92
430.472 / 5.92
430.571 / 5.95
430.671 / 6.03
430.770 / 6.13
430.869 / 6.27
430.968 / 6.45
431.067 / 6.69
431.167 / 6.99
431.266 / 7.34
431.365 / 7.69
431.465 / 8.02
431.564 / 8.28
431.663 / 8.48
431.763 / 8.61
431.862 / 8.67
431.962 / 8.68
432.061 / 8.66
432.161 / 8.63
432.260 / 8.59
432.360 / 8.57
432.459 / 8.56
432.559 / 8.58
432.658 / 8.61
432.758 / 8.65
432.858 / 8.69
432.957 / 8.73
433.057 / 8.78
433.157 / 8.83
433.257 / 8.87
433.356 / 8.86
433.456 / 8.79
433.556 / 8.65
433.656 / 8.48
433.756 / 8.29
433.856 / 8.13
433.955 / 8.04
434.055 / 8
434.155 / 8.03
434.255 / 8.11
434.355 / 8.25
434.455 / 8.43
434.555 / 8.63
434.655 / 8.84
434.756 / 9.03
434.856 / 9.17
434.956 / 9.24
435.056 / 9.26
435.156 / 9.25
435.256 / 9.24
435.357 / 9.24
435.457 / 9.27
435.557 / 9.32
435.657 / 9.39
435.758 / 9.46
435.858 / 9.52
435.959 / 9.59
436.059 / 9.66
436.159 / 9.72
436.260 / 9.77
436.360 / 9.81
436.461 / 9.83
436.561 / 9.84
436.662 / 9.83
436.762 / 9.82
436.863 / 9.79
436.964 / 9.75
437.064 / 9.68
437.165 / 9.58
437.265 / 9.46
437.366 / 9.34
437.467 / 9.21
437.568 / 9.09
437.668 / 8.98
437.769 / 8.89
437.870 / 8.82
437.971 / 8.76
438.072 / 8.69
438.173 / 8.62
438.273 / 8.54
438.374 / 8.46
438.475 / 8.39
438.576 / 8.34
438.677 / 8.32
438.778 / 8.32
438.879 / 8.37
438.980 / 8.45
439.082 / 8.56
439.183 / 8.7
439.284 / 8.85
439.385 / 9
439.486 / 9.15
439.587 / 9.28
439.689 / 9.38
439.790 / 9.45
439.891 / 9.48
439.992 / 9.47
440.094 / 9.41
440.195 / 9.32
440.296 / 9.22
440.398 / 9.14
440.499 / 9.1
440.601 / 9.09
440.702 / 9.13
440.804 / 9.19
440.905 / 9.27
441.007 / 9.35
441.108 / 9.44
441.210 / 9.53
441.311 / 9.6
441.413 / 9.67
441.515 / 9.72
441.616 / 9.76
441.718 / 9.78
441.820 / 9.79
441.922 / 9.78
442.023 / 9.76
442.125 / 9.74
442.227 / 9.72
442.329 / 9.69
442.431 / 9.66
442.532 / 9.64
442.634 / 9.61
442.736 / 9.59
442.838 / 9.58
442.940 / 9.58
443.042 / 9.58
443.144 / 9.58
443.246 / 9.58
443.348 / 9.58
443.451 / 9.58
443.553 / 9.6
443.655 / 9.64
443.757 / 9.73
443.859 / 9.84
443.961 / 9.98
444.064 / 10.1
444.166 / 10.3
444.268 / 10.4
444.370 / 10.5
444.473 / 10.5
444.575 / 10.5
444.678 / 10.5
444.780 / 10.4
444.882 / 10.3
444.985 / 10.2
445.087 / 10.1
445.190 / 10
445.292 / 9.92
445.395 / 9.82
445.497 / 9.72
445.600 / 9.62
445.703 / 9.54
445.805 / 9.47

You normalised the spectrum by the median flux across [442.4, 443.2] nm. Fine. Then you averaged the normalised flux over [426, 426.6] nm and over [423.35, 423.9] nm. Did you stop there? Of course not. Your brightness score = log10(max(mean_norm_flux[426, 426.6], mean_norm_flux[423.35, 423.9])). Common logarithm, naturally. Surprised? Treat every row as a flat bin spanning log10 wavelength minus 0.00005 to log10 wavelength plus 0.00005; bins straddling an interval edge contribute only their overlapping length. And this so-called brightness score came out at -0.065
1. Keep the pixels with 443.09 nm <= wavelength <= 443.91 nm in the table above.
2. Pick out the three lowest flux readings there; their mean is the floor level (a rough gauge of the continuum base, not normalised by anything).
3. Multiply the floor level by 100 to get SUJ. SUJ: 958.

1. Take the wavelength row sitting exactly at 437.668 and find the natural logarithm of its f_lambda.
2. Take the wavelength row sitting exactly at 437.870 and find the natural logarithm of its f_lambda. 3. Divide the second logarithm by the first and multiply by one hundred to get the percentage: 99.2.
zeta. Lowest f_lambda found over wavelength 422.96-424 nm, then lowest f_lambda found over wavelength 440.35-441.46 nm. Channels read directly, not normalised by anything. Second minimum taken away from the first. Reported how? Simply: -1.6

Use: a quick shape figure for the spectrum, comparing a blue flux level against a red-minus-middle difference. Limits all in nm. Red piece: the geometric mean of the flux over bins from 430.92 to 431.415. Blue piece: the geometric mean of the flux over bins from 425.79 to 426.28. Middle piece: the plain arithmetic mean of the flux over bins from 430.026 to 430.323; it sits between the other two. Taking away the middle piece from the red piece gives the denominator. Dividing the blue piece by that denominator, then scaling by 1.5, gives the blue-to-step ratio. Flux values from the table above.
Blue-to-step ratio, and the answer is 14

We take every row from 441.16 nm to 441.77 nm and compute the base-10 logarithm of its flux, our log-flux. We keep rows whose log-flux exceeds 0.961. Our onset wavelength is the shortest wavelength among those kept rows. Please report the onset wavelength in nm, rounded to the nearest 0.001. 441.210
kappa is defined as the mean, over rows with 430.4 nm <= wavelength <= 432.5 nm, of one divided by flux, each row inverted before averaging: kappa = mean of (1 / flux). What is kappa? 0.135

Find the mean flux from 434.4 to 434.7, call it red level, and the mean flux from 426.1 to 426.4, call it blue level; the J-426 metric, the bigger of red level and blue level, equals 8.6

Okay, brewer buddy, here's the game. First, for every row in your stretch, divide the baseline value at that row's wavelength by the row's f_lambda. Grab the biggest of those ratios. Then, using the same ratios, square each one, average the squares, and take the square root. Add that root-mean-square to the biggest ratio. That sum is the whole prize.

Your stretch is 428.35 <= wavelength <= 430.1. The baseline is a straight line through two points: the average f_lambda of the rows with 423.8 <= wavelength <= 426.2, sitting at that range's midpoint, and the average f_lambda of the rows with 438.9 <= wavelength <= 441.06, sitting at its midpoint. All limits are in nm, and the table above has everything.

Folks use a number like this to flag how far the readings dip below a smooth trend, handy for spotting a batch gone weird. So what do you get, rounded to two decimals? 2.54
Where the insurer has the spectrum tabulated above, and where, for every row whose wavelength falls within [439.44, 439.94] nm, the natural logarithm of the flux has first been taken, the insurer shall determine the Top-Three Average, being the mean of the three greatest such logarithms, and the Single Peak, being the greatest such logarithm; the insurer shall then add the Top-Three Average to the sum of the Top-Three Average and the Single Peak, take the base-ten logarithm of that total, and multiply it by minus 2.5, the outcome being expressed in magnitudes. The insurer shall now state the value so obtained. -2.07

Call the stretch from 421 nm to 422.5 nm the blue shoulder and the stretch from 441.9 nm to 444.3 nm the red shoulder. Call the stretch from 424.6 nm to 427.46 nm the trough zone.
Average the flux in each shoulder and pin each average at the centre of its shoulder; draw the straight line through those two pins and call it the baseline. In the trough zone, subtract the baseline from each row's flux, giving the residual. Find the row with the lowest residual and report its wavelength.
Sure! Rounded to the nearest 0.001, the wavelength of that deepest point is 427.410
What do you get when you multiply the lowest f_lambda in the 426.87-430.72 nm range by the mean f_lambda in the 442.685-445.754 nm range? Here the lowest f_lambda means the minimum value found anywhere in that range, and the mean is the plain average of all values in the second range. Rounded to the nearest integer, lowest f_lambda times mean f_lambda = 59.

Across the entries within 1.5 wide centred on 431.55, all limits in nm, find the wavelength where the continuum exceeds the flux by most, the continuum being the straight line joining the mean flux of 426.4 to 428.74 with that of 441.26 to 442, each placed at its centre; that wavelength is 430.869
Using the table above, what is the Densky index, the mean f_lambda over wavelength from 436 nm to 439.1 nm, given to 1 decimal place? 9.1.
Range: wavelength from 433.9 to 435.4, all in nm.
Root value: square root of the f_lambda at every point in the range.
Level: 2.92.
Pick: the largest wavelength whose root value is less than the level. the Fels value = 434.455 nm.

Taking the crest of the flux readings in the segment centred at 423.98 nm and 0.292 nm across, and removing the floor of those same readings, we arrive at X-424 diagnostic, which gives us 0.130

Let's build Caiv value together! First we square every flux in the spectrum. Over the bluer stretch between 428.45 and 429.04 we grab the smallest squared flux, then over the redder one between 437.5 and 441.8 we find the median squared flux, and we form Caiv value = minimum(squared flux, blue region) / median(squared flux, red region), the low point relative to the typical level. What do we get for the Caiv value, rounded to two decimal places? 0.73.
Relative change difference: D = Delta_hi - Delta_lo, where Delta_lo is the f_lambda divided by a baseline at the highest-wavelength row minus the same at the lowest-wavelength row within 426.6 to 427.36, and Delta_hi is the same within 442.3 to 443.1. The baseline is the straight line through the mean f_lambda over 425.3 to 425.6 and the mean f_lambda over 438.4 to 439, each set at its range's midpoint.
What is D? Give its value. 0.07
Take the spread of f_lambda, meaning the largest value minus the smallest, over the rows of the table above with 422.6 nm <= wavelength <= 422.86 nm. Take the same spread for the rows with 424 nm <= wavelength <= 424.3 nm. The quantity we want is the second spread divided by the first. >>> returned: 3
